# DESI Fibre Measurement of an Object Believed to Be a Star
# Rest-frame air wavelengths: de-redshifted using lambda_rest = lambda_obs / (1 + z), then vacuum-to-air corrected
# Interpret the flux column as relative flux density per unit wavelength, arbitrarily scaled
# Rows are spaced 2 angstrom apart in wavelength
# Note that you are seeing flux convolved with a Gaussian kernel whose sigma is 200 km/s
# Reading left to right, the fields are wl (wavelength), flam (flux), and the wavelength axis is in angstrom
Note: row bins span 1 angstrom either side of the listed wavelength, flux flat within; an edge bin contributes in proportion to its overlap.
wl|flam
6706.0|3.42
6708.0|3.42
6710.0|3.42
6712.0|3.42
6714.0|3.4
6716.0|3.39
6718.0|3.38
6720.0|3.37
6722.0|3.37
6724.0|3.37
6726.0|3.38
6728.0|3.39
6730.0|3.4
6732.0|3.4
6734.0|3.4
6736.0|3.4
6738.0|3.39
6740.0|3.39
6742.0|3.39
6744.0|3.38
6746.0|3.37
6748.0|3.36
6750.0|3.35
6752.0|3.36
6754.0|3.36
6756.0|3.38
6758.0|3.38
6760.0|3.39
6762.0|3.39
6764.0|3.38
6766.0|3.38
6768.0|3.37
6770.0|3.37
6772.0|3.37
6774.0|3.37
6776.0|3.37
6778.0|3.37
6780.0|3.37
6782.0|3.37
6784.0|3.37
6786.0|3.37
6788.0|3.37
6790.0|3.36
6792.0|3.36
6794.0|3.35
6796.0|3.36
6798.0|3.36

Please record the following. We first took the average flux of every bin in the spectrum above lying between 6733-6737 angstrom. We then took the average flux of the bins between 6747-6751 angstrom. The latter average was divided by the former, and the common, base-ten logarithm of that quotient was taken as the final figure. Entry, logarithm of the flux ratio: -0.0058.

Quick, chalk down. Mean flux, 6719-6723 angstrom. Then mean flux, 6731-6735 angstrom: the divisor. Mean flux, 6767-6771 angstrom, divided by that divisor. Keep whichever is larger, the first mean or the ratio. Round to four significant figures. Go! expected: 3.370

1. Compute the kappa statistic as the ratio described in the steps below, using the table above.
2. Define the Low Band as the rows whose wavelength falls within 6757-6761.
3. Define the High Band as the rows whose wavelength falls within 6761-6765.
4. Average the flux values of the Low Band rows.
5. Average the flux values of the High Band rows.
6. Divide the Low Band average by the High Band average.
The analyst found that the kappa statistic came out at 1.00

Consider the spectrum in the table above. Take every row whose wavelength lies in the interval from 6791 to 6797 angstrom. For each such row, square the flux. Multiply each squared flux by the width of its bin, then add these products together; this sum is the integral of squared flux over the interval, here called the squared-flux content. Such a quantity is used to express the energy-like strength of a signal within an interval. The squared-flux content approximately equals 68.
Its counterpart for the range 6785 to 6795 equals 113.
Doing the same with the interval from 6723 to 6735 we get 138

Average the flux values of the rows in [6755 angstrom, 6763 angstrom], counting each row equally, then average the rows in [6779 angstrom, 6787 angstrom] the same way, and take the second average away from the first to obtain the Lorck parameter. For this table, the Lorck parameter 0.015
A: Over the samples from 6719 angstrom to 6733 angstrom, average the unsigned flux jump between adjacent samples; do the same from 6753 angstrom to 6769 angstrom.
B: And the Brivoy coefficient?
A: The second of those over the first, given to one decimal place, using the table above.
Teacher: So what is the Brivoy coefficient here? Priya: 1.4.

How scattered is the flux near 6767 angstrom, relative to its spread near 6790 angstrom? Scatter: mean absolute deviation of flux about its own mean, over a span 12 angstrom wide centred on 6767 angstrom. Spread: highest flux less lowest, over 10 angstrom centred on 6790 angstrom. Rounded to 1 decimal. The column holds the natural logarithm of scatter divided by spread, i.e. -1.1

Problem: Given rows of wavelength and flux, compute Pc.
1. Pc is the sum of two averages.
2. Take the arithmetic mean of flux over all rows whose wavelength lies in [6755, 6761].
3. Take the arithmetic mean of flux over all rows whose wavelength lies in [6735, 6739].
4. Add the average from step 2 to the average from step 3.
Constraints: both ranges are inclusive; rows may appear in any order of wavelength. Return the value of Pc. 6.78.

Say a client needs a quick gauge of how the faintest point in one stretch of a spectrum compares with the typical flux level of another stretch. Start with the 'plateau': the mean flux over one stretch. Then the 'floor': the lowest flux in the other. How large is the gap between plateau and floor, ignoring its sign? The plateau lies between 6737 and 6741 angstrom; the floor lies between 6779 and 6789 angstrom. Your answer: 0.020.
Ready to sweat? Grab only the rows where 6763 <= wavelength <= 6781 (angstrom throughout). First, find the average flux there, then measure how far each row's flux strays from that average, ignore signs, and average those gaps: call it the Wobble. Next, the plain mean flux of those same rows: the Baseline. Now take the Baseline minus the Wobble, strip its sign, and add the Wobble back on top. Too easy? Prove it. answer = 3.37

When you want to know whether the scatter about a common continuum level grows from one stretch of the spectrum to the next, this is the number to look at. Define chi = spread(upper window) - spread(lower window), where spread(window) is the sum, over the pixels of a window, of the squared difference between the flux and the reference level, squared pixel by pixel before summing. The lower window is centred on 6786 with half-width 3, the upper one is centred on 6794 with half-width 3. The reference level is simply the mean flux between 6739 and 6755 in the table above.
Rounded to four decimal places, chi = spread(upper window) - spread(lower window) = 0.0006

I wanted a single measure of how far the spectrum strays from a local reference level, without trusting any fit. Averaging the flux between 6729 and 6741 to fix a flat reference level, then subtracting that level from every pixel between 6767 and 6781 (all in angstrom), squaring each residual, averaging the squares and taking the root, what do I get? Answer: 0.027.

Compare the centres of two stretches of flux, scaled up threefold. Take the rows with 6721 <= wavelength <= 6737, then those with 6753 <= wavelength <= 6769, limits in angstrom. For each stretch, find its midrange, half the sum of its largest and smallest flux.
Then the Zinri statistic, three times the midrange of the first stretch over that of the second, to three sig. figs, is 3.01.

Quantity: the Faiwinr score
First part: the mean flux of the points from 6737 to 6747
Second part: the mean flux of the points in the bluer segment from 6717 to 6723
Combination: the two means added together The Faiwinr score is 6.76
